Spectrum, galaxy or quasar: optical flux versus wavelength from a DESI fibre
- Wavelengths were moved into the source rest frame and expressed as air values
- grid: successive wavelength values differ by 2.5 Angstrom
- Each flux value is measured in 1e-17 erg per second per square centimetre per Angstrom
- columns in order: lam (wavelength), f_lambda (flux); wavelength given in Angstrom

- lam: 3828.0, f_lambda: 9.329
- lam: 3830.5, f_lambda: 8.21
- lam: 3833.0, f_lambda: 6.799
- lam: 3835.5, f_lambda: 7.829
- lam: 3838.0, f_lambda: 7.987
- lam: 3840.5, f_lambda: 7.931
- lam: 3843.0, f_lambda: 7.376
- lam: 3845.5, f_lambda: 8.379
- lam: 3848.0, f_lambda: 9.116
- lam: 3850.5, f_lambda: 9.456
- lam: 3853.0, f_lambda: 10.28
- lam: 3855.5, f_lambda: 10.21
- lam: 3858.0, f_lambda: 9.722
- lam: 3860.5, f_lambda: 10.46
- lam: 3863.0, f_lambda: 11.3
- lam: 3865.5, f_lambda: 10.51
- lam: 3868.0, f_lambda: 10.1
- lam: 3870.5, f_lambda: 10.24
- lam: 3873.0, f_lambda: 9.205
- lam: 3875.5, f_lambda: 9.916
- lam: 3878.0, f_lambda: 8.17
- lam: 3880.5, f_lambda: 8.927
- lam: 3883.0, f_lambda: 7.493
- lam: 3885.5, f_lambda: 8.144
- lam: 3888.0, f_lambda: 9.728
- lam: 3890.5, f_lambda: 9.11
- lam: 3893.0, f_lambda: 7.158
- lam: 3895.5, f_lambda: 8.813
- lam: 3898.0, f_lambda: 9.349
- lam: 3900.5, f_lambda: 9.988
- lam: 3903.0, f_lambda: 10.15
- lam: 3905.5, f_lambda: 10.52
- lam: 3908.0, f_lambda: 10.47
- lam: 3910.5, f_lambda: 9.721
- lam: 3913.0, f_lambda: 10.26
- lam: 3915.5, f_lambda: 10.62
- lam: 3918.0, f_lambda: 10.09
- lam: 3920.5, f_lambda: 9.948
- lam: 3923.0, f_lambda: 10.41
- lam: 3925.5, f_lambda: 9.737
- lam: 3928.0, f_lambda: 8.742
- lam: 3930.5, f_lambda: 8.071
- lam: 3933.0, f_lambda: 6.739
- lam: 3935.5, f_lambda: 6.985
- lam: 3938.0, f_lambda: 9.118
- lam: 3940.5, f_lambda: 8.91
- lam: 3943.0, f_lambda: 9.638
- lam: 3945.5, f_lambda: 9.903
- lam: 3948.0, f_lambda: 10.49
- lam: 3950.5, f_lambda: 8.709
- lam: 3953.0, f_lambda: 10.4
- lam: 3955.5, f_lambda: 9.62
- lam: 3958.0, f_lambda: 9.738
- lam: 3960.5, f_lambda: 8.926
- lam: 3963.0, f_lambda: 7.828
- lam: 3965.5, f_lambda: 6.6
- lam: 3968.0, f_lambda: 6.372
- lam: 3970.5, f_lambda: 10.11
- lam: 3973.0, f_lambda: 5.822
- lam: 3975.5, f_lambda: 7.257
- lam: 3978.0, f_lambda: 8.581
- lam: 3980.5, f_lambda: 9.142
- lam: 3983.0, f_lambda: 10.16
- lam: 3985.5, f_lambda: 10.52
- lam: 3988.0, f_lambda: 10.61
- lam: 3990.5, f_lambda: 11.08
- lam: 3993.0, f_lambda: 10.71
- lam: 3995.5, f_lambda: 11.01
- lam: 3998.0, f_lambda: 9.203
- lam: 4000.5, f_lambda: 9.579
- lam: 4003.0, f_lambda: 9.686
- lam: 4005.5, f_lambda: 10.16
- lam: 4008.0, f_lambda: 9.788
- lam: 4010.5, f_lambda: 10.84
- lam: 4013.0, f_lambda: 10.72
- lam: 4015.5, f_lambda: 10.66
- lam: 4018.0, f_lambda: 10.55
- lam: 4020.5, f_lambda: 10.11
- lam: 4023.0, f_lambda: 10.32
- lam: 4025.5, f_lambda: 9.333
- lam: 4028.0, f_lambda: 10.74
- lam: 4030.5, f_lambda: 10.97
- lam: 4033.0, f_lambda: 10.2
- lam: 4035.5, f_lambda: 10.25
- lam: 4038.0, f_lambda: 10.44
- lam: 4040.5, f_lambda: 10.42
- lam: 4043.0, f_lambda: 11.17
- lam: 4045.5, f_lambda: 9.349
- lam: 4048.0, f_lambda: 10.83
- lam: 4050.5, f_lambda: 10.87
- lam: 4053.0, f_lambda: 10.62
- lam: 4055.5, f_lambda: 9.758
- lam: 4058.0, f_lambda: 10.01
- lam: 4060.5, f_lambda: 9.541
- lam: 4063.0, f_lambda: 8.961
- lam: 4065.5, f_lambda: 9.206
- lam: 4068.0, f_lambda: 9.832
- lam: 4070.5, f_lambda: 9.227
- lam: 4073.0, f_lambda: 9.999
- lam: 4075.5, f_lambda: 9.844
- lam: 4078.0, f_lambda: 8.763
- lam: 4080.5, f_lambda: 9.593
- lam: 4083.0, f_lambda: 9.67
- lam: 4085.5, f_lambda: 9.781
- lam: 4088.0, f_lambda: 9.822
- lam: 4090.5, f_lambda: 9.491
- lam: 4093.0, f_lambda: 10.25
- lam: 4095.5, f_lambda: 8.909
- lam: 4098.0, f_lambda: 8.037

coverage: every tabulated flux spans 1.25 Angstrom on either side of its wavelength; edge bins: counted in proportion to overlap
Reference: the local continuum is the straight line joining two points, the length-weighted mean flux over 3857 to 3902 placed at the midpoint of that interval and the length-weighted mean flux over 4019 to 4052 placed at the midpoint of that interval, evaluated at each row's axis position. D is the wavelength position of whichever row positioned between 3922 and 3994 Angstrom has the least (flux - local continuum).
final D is 3973.0 Angstrom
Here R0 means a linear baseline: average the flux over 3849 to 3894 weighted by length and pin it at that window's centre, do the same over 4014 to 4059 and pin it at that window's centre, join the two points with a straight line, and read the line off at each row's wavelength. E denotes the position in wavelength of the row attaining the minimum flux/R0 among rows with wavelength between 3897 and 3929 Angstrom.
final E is 3928.0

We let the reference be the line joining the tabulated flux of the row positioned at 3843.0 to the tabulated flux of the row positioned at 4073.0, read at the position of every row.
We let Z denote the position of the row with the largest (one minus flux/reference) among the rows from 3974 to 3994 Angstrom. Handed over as 3975.5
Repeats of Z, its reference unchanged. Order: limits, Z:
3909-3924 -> 3910.5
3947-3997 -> 3973.0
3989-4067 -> 4063.0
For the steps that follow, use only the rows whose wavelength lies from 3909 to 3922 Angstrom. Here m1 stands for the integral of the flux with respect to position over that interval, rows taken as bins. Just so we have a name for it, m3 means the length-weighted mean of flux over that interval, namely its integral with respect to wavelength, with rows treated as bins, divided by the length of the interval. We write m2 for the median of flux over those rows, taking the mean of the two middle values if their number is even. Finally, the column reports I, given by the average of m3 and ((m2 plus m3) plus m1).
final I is 81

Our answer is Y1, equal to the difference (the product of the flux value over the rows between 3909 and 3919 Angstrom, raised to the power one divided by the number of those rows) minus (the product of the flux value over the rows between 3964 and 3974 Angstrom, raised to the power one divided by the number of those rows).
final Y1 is 3.1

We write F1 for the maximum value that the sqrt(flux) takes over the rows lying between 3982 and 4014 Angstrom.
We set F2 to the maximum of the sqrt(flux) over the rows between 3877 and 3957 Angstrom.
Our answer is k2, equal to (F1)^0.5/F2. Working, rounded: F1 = 3.33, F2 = 3.26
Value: 0.560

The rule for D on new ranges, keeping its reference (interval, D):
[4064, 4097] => 4078.0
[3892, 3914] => 3893.0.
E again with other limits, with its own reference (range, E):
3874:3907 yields 3893.0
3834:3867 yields 3843.0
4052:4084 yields 4078.0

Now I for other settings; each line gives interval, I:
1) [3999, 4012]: 80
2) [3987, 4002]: 93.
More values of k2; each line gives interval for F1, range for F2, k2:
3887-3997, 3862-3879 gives 0.543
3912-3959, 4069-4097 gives 0.564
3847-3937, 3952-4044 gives 0.549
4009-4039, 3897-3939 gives 0.558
